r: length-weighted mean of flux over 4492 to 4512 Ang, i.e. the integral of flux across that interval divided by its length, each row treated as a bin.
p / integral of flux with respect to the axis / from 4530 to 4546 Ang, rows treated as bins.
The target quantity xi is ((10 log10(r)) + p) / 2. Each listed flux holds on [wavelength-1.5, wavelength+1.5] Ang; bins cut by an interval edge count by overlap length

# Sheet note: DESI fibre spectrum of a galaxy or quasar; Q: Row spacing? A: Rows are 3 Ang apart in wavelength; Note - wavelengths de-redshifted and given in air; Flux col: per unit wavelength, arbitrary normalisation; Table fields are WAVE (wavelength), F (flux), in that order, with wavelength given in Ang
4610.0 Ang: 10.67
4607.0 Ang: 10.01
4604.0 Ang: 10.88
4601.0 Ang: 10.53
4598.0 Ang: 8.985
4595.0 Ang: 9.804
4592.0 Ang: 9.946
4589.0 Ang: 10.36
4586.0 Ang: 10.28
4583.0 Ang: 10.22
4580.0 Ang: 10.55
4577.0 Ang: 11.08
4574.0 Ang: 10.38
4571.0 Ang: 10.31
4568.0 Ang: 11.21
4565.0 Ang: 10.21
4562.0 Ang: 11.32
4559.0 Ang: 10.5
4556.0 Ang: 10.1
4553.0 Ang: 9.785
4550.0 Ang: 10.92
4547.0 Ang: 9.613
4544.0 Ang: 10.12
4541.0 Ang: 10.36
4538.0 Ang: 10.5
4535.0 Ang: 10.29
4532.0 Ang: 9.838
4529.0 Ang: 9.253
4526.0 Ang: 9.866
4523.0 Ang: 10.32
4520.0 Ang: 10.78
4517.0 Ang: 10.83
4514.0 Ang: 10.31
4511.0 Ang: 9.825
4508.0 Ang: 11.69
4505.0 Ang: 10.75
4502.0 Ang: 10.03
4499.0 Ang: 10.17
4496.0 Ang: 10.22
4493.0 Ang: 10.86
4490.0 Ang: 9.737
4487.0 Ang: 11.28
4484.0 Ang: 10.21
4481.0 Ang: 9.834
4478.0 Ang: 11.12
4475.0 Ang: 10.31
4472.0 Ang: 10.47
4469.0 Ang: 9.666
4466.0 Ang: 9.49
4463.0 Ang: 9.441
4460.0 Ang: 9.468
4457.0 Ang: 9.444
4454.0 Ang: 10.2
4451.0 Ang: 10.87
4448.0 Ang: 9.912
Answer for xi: 86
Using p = 163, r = 10.51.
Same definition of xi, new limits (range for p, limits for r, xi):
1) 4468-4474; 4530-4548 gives 35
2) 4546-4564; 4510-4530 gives 99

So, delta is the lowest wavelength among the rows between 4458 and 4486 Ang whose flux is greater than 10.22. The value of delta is 4472.0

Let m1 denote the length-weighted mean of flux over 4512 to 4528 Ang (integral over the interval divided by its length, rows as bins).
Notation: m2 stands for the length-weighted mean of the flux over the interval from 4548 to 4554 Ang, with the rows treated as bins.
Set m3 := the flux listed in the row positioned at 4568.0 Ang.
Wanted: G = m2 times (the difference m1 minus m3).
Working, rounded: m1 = 10.4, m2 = 10.3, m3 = 11.21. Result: -9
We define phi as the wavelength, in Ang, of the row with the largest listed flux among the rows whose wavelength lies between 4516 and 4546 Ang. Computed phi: 4517.0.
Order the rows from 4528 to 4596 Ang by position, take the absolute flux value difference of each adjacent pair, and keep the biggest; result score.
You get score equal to 1.3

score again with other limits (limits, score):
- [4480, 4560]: 1.9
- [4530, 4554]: 1.3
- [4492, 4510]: 0.9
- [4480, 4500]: 1.5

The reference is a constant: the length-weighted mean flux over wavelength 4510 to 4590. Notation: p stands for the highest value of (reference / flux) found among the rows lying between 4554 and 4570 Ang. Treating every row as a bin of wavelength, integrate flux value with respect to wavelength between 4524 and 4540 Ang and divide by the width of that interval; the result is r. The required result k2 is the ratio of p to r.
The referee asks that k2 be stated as 0.103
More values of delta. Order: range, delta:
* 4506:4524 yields 4508.0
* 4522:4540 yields 4523.0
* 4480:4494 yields 4487.0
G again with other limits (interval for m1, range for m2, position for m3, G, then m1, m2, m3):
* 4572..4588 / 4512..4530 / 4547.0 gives 9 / 10.5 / 10.2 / 9.613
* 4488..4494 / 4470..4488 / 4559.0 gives -2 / 10.3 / 10.5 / 10.5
